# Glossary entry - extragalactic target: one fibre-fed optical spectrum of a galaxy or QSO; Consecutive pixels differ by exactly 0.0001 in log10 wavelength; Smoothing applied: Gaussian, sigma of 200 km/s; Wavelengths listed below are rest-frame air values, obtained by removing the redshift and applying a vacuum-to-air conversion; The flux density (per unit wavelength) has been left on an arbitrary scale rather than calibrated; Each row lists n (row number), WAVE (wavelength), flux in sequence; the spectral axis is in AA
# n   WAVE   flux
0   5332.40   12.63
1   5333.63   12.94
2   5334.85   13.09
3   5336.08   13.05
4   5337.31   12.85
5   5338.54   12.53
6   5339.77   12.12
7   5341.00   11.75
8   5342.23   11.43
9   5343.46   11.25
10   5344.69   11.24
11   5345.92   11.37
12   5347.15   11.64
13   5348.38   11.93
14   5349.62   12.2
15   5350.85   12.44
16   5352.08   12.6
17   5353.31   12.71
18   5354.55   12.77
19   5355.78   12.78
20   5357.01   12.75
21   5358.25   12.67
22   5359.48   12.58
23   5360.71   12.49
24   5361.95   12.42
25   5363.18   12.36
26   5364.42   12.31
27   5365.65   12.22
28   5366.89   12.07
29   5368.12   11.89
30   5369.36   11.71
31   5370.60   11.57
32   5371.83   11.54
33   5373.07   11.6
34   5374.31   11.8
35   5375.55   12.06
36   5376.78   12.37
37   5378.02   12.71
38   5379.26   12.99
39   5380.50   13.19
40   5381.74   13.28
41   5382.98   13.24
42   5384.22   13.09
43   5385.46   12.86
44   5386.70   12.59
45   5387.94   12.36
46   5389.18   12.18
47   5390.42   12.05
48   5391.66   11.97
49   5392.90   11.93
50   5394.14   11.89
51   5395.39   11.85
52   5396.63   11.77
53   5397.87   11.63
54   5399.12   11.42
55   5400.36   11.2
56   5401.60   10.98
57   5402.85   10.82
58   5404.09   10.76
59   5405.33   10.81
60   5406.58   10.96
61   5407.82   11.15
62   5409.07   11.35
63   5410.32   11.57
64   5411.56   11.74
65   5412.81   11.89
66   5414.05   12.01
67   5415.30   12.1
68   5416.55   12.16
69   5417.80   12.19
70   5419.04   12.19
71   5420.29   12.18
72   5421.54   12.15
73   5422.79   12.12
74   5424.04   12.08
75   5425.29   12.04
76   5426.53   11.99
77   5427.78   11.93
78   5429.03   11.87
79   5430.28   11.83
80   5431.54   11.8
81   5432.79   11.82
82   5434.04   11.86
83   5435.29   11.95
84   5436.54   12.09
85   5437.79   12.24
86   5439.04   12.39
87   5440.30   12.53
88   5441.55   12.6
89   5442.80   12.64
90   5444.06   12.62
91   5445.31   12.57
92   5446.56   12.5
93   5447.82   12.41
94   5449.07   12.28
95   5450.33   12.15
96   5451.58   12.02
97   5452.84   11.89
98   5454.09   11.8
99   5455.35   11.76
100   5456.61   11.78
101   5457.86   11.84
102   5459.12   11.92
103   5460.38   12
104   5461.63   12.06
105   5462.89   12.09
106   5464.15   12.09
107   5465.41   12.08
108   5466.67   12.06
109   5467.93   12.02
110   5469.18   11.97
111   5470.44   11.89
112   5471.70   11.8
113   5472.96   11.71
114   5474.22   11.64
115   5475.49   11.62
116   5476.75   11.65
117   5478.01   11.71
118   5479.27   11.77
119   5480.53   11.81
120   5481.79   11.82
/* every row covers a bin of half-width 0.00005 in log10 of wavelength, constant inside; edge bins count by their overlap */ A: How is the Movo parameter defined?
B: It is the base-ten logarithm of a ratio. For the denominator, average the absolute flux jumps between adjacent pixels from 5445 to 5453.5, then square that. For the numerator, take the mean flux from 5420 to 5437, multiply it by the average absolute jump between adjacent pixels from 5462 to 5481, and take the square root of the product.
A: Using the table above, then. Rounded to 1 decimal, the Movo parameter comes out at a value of 1.8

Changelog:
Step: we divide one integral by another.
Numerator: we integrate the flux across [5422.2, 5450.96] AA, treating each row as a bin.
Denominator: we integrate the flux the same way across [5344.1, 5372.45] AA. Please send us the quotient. 1.01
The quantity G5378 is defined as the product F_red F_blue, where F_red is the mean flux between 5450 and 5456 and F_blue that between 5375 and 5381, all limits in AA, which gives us 151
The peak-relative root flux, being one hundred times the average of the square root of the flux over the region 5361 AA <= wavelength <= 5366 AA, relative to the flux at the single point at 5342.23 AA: 30.7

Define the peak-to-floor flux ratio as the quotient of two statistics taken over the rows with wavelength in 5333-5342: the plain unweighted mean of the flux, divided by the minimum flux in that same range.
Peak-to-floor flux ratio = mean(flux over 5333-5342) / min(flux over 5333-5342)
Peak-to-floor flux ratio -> 1.07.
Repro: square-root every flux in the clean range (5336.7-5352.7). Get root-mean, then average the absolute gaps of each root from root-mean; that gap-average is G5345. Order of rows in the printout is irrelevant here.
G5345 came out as 0.07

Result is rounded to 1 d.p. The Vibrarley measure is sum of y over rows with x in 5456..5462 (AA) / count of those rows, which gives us 11.9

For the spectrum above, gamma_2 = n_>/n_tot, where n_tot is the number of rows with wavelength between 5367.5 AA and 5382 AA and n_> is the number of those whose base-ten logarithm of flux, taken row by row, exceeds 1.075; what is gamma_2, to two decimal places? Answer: 0.58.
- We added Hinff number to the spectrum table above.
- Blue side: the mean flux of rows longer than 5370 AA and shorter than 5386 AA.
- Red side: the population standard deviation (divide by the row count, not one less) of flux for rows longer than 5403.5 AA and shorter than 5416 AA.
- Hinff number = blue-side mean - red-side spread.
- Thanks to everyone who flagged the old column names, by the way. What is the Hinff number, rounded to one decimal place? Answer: 12.0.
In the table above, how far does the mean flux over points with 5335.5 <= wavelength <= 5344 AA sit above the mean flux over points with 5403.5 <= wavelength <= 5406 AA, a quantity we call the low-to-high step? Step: 1.4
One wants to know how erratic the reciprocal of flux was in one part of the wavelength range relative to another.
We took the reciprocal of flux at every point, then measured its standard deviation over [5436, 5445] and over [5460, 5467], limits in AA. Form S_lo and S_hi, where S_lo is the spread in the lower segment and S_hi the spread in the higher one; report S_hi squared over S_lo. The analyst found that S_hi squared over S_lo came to 0.0000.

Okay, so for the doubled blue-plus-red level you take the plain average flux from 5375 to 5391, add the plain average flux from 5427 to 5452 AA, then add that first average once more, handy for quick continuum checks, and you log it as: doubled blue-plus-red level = 37.6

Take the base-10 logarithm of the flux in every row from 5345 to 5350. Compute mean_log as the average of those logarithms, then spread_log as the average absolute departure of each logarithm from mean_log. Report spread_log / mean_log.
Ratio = 0.010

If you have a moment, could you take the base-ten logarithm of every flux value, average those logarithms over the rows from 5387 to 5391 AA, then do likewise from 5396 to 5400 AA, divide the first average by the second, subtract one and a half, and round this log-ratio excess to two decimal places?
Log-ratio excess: -0.48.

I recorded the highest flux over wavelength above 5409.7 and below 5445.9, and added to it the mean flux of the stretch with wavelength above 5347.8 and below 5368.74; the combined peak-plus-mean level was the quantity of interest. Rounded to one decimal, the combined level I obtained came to 25.1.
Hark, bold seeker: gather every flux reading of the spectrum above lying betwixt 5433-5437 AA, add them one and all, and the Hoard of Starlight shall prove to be 35.9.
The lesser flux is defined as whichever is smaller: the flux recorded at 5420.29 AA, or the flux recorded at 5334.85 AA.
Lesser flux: 12.2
